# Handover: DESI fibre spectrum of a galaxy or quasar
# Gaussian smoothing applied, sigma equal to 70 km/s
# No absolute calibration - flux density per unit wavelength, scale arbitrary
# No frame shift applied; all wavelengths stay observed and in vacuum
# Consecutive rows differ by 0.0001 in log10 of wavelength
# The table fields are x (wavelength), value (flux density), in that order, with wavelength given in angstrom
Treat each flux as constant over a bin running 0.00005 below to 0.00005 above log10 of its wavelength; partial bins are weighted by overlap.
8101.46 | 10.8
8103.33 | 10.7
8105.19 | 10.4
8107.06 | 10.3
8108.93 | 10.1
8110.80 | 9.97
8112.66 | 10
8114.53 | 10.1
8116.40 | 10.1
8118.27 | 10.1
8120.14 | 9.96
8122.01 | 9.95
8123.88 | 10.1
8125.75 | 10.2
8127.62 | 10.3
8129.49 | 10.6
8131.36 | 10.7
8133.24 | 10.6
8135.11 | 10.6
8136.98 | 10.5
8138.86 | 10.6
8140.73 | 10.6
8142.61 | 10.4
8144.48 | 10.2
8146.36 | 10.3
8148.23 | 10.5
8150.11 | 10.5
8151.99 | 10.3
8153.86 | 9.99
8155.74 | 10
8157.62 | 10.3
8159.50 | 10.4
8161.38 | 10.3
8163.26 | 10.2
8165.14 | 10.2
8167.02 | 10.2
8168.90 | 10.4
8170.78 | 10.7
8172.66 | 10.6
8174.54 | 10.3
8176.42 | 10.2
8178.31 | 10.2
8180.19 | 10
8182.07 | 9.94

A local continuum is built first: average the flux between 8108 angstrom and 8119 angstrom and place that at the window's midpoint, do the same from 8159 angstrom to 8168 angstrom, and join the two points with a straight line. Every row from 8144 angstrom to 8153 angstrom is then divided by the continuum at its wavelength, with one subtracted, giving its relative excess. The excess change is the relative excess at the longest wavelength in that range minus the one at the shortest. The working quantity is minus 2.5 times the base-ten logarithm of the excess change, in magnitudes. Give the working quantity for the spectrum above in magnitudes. 5.4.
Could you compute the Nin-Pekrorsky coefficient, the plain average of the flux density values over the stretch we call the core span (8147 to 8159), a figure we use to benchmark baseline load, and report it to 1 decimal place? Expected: 10.3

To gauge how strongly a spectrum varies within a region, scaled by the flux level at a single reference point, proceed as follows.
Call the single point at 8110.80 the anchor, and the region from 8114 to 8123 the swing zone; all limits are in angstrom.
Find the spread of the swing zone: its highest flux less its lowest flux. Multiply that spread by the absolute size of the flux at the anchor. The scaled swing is 1.5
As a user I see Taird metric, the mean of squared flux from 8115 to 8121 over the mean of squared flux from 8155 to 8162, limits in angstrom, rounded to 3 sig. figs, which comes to 0.962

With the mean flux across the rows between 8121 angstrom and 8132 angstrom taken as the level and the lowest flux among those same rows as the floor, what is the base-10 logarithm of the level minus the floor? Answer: -0.45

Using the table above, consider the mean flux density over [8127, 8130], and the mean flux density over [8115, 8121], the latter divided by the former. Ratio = 0.96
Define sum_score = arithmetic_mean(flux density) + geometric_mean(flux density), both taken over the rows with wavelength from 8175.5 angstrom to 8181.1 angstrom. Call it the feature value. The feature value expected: 20.3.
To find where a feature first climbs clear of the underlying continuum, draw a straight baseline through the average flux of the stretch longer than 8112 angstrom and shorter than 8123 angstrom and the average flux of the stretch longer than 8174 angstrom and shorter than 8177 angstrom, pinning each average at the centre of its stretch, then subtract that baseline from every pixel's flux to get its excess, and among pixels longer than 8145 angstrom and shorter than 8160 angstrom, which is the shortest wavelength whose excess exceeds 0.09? 8146.36 angstrom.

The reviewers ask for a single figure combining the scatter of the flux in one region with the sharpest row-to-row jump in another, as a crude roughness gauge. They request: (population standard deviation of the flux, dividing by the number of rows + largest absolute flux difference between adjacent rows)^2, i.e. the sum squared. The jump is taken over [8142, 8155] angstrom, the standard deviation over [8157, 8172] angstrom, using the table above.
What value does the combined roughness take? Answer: 0.22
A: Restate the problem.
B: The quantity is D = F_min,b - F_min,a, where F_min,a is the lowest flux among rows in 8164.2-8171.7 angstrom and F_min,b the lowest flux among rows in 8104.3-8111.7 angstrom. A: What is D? -0.23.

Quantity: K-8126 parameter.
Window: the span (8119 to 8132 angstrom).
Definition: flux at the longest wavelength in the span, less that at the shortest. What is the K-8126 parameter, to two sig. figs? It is 0.74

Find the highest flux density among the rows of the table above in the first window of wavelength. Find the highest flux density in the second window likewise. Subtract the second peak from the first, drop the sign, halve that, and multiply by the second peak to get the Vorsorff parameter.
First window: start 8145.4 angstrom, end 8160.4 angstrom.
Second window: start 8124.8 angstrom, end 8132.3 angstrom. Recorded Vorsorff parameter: 1.1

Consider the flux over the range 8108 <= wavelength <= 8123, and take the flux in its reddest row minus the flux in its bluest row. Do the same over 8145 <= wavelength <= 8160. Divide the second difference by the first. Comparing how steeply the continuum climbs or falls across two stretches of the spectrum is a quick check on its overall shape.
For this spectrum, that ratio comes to -0.7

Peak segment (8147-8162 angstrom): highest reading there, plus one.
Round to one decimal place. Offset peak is 11.5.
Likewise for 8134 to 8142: 11.6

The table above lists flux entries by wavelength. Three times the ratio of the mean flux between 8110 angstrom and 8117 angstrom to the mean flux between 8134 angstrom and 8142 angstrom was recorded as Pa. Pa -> 2.85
